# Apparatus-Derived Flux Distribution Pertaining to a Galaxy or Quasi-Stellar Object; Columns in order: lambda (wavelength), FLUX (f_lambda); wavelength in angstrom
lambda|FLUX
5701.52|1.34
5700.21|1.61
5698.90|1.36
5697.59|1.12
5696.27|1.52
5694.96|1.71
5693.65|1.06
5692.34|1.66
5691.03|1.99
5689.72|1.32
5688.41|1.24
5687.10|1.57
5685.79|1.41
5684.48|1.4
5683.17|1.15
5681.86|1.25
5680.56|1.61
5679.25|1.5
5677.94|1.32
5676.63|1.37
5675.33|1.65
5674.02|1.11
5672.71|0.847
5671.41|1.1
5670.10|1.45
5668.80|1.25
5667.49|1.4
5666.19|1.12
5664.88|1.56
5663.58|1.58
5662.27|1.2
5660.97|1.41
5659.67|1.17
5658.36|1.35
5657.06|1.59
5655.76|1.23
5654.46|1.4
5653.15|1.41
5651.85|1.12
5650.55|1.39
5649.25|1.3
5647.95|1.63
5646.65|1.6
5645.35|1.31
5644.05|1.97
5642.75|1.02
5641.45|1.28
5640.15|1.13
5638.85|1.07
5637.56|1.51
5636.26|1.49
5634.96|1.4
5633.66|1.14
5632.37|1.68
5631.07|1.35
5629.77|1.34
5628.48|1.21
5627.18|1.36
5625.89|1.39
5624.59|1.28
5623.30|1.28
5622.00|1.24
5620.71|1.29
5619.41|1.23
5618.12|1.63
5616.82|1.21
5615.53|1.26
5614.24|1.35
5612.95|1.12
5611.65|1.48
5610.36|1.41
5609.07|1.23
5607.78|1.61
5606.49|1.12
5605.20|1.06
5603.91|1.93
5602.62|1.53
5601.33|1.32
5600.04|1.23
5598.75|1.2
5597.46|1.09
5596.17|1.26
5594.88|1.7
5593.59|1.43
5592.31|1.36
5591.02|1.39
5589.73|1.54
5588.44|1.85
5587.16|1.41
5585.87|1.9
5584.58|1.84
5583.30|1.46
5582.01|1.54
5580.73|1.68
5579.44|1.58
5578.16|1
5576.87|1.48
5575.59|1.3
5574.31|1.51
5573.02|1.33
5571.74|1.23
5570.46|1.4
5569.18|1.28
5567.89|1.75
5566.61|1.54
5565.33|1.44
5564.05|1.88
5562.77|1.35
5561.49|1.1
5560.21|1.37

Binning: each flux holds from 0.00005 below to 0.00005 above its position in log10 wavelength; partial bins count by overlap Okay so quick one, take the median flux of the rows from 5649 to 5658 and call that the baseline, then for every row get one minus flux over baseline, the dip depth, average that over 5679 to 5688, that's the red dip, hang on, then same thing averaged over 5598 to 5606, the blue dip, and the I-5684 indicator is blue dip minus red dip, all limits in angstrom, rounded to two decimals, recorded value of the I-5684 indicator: 0.02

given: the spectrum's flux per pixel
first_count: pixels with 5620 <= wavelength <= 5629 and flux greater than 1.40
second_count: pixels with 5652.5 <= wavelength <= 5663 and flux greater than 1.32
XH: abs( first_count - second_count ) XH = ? 5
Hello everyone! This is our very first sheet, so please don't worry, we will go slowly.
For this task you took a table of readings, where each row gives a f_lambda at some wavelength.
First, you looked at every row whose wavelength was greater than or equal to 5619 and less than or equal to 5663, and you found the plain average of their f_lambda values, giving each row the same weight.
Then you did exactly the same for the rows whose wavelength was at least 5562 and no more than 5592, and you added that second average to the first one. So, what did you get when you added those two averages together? 2.85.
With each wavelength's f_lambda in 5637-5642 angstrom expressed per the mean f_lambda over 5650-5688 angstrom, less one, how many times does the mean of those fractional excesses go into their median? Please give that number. 1.4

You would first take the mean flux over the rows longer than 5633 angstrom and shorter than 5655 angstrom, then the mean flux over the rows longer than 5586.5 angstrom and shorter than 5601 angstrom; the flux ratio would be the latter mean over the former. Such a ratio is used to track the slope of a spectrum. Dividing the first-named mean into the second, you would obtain 1.03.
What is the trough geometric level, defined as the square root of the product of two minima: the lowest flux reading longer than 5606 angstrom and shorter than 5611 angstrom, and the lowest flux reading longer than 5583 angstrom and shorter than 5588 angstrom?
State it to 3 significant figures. 1.26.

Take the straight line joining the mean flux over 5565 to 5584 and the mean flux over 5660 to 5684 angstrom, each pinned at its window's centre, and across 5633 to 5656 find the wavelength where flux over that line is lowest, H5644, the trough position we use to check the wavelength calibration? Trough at 5642.75 angstrom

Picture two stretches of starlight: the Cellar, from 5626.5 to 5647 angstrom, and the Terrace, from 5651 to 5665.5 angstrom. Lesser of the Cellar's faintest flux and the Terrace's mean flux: 1.02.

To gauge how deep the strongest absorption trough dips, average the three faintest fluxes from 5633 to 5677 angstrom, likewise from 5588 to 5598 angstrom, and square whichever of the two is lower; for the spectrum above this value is 0.96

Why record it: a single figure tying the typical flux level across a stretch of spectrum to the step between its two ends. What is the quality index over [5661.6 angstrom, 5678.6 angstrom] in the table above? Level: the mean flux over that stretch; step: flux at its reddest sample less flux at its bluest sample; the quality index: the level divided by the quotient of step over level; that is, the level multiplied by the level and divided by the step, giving 14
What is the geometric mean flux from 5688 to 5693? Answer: 1.52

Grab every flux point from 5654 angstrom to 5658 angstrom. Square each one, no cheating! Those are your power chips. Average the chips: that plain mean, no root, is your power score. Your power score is 2.00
